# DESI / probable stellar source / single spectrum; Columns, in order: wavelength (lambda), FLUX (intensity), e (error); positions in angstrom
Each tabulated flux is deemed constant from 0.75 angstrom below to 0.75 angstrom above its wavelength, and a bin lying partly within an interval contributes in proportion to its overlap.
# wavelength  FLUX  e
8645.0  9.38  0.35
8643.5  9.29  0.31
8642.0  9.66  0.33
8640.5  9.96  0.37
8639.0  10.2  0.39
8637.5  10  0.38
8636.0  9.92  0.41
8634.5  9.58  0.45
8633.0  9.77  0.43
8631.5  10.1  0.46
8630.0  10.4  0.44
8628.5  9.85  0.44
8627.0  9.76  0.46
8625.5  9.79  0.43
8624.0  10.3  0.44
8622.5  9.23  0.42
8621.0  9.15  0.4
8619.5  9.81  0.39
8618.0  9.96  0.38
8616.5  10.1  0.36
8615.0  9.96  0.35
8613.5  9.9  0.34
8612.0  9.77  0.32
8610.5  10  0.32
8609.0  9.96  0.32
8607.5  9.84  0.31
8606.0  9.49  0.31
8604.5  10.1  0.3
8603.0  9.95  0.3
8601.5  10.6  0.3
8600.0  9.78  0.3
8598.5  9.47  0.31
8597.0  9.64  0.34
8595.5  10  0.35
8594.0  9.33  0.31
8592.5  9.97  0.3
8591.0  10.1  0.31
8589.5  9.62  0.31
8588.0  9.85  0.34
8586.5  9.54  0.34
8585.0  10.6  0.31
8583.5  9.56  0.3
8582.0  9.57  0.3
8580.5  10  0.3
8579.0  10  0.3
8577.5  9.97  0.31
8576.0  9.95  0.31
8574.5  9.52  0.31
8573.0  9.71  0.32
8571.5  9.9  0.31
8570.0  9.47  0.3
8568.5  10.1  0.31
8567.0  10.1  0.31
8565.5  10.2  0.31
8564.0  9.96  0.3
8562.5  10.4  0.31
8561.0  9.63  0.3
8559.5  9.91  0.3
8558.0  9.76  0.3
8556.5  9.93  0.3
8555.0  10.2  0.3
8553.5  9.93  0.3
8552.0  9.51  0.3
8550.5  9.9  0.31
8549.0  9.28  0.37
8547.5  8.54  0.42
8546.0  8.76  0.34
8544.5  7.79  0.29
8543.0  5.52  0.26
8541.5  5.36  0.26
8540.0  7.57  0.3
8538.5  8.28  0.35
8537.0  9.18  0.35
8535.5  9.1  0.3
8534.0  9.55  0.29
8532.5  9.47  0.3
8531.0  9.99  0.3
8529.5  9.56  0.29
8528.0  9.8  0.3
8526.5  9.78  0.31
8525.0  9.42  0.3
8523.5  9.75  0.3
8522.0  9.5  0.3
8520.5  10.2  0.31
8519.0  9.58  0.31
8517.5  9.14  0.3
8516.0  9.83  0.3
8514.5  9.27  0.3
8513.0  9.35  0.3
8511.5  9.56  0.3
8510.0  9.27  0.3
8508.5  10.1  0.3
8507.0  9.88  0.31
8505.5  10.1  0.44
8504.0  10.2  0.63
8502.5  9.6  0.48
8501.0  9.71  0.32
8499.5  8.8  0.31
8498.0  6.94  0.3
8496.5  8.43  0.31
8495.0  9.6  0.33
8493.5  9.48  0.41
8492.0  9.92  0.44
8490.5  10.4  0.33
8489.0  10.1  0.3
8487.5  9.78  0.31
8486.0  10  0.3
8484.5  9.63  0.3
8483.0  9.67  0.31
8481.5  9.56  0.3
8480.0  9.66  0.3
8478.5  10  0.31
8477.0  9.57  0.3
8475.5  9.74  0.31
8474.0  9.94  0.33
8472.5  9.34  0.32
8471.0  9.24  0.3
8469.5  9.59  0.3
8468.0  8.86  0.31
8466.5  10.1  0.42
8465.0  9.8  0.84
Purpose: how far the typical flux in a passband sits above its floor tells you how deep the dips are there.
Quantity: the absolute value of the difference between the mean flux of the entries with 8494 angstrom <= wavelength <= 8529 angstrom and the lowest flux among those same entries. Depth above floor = 2.5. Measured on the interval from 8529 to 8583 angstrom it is 4.0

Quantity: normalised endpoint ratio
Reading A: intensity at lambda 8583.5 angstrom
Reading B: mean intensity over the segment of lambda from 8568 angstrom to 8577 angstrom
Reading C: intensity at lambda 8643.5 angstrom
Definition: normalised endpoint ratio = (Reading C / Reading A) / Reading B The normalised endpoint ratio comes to 0.099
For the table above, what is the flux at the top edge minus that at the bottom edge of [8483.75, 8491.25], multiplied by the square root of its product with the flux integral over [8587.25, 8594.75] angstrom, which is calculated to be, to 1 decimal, 5.8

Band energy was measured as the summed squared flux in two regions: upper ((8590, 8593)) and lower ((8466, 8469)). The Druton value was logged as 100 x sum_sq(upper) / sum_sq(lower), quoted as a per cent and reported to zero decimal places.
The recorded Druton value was 112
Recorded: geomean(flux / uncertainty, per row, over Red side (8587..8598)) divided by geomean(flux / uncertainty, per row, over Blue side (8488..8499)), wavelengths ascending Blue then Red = 1.1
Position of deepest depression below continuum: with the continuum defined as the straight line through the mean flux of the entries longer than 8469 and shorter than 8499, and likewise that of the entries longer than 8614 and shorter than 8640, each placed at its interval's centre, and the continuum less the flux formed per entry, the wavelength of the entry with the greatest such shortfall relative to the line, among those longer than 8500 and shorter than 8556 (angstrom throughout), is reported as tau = 8541.5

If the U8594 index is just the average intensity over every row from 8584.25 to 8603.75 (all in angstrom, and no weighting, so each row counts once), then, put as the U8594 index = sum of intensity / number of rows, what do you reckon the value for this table 9.88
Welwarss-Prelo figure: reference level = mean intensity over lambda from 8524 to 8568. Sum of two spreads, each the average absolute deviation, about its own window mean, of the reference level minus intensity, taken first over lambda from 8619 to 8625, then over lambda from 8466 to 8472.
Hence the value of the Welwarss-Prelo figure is 0.83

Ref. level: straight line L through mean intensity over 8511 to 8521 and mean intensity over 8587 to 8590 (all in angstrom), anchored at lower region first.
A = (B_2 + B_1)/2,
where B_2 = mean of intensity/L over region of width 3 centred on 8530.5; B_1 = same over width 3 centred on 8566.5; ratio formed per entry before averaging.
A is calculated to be 1.03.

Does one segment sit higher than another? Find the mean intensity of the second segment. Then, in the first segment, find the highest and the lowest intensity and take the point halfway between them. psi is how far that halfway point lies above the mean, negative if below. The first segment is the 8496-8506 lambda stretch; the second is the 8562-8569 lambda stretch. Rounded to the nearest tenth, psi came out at -1.6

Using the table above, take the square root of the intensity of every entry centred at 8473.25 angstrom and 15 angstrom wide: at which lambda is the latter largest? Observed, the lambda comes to 8466.5 angstrom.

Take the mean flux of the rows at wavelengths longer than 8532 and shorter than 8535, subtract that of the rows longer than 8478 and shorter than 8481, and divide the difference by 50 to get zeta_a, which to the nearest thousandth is -0.006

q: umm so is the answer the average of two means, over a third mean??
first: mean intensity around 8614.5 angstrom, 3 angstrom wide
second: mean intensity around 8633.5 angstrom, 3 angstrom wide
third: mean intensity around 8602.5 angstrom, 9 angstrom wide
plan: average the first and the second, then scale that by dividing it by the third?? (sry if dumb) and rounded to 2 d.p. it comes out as 0.99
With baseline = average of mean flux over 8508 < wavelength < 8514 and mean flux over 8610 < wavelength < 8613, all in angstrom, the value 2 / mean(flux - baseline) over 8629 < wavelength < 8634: 6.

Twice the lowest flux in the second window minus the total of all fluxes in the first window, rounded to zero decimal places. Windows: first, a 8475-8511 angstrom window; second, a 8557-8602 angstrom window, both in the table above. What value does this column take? -211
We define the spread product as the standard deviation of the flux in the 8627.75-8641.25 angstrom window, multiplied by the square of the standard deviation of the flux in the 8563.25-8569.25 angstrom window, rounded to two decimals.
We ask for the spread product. 0.00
